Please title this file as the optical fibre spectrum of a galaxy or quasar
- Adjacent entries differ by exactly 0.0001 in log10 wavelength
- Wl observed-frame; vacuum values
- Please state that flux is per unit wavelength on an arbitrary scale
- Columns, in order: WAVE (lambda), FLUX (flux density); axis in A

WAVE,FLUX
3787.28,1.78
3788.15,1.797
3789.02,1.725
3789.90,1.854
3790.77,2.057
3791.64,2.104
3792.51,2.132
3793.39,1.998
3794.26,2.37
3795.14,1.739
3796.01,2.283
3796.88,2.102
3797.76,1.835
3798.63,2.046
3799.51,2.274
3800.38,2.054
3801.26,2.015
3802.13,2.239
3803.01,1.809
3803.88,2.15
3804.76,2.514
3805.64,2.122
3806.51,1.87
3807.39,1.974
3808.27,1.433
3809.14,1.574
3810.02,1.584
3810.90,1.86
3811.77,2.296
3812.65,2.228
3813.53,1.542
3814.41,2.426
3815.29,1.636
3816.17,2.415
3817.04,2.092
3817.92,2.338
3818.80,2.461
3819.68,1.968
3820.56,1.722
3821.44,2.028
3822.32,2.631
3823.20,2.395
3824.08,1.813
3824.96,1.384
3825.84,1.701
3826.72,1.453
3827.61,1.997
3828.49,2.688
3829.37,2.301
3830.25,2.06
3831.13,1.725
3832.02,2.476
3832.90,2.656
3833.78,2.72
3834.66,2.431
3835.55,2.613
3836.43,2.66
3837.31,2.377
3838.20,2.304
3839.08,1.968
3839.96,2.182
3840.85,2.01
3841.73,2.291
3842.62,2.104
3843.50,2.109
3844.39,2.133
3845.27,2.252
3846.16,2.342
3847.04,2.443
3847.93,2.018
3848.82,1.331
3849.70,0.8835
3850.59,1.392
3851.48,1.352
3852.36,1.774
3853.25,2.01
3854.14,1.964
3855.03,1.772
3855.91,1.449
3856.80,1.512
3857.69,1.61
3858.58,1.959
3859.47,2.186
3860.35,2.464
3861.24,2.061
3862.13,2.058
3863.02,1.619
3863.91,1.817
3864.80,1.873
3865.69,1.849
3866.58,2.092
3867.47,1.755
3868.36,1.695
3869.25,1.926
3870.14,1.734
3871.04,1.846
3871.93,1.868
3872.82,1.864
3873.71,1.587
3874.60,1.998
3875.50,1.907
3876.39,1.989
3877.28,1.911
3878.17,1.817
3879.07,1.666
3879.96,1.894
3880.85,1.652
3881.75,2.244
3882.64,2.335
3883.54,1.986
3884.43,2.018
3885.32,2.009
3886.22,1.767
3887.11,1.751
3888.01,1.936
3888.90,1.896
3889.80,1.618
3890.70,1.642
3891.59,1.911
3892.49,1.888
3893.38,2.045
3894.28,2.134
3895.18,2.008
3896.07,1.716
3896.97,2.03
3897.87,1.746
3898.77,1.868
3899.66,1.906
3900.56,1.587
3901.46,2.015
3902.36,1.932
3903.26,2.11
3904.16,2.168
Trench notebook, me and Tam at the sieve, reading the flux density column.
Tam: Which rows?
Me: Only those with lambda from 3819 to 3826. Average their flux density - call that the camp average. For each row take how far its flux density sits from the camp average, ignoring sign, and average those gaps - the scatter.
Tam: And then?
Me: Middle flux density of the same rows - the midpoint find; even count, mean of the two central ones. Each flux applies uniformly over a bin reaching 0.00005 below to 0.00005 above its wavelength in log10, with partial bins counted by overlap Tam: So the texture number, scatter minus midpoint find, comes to -1.59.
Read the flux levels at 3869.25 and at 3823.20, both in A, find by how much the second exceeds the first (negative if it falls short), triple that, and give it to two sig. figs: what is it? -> 1.4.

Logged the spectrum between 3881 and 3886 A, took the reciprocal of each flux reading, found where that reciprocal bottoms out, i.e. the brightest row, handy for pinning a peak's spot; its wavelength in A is 3882.64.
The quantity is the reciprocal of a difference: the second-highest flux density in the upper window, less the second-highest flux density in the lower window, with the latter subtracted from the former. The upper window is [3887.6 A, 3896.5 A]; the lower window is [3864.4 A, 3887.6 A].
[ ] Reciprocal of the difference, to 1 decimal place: -5.0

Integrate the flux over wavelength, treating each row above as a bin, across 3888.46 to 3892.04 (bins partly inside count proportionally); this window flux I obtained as 6.3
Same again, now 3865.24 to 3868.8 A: 6.6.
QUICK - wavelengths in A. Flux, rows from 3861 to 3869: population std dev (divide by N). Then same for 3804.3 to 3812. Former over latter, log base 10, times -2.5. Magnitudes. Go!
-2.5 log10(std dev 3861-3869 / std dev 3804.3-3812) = 0.80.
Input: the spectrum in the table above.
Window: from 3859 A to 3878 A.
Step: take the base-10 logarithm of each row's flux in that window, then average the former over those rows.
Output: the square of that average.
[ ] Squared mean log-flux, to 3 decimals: 0.078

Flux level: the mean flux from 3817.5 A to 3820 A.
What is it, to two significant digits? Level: 2.3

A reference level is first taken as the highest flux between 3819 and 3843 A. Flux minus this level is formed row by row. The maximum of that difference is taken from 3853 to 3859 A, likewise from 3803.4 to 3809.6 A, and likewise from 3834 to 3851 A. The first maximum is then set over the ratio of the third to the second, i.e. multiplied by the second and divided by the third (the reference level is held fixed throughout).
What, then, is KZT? -2.44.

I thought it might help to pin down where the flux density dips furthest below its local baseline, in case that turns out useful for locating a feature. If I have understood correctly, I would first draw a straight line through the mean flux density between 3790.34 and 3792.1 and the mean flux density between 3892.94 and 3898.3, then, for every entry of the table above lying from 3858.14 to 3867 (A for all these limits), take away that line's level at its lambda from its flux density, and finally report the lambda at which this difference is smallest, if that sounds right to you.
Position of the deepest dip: 3863.02 A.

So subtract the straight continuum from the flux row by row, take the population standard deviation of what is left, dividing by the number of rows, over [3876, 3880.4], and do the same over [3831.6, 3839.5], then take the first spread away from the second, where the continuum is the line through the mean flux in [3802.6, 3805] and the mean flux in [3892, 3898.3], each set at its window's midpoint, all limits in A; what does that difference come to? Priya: 0.111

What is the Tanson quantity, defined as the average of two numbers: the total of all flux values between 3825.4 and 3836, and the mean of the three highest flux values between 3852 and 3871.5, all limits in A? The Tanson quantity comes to 15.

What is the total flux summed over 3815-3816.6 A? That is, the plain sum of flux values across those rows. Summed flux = 4.05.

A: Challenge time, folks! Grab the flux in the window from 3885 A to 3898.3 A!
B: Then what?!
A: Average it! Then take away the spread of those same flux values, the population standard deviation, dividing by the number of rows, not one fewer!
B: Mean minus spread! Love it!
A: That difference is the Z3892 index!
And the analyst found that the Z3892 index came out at 1.7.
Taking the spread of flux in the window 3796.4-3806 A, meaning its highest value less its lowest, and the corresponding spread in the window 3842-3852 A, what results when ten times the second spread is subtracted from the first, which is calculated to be -15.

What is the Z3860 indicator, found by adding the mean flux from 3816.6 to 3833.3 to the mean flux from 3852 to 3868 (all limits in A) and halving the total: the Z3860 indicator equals 1.99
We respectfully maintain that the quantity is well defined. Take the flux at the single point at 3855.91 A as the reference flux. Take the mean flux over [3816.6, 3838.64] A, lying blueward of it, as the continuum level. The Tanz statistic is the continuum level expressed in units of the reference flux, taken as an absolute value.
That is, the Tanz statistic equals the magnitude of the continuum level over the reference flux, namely 1.52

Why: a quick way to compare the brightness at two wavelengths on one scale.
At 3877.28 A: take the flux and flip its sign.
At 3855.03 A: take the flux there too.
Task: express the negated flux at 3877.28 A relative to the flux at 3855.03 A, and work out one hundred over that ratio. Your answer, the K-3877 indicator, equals -93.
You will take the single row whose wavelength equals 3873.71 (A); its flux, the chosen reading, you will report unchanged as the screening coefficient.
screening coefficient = 1.587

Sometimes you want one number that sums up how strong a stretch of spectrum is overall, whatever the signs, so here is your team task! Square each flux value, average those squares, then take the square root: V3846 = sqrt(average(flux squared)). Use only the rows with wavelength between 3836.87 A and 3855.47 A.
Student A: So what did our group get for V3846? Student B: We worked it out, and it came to 1.99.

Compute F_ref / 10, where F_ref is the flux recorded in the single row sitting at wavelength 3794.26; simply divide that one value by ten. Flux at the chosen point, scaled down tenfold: 0.24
